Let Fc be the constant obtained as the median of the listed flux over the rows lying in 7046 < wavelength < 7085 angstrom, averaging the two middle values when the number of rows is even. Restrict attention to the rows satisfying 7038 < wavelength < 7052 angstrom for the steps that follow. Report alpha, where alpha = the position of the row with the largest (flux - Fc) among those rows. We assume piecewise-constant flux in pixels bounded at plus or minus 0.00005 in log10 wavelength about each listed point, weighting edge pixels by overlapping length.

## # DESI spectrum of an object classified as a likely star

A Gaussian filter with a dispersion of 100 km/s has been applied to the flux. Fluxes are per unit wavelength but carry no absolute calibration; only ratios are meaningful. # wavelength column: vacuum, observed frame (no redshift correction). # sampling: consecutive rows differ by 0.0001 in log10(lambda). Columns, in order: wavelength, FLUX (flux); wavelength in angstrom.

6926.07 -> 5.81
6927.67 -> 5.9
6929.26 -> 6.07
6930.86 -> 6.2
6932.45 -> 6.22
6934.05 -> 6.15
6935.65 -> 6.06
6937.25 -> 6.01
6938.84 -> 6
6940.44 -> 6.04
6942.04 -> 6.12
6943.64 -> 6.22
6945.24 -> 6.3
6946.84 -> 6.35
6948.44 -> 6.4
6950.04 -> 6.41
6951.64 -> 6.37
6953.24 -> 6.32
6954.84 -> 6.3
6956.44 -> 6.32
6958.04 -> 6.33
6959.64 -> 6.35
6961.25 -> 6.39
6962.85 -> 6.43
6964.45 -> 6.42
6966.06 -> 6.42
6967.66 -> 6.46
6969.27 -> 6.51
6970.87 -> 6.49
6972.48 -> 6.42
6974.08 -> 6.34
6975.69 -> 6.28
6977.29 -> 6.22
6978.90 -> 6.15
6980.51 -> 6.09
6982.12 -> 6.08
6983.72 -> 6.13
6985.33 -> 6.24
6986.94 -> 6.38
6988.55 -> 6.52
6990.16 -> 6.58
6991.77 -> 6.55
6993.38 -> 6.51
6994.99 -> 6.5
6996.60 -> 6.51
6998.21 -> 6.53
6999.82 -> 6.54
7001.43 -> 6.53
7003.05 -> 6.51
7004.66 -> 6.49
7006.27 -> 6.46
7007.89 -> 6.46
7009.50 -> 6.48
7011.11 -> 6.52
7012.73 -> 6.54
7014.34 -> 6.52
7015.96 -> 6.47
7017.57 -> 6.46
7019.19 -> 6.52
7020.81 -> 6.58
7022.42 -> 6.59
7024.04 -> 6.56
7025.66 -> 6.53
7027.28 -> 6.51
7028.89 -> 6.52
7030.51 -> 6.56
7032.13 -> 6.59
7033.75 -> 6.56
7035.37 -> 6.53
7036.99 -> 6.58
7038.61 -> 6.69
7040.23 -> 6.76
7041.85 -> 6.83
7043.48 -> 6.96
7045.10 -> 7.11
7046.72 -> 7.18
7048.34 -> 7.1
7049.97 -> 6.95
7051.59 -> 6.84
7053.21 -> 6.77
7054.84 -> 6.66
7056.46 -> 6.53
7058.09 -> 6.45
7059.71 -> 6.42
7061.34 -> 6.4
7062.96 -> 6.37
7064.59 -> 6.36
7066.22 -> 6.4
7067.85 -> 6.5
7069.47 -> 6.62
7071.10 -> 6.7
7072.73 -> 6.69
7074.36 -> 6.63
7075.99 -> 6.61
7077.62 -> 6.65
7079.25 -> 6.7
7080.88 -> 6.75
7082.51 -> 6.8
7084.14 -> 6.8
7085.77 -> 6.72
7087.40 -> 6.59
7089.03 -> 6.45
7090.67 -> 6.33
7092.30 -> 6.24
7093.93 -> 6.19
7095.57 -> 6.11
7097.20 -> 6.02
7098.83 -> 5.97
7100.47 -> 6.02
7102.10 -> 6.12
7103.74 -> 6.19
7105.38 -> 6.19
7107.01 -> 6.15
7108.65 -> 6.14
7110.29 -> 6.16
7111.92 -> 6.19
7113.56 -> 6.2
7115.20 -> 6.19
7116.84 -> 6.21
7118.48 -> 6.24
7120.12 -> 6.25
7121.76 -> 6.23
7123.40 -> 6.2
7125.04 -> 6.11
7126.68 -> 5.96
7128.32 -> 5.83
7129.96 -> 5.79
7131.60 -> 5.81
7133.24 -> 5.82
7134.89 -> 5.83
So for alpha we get 7046.72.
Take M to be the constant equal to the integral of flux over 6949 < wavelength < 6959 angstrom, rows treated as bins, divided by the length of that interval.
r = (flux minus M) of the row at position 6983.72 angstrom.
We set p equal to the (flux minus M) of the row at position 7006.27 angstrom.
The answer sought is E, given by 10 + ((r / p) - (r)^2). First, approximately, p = 0.1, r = -0.22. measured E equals 7.99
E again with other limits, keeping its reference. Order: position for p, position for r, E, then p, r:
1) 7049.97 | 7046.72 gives 10.69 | 0.6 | 0.83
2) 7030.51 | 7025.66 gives 10.83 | 0.2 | 0.18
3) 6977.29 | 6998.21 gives 8.56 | -0.1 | 0.18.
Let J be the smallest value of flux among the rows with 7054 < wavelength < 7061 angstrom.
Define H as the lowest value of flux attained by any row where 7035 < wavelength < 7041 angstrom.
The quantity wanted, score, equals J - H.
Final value -0.1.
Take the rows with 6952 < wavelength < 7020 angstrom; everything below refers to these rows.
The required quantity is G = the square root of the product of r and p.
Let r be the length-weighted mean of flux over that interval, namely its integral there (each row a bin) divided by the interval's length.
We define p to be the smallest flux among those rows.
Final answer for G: 6.2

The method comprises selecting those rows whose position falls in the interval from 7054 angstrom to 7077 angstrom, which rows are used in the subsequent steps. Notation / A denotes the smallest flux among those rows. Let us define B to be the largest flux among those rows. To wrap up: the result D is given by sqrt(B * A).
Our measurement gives 6.53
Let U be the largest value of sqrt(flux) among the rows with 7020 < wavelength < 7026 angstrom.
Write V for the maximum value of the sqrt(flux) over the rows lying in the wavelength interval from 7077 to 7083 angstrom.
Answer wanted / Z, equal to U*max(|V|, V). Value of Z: 6.69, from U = 2.57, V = 2.61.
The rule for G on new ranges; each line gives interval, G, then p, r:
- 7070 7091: 6.5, 6.33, 6.65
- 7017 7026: 6.5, 6.46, 6.54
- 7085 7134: 6.0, 5.79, 6.15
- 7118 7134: 5.9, 5.79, 6.02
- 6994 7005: 6.5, 6.49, 6.52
